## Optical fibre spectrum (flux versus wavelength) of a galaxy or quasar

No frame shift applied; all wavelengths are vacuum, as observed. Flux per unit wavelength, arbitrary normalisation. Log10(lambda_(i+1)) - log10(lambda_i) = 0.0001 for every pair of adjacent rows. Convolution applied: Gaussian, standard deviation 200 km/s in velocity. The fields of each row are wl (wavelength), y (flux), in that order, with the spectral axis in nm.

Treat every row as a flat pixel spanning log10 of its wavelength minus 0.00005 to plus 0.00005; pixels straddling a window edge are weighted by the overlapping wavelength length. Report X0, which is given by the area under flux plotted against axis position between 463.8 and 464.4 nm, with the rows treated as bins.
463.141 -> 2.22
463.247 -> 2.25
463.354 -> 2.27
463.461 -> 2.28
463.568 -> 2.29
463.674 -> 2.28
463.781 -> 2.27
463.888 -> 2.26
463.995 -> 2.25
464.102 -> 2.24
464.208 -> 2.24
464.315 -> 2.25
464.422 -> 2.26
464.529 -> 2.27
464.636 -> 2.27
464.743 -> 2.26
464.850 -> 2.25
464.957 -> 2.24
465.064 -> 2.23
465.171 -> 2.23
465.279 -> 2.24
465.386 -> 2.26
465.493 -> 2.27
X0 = 1.35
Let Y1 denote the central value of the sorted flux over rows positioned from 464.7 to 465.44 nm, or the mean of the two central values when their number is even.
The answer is 2.24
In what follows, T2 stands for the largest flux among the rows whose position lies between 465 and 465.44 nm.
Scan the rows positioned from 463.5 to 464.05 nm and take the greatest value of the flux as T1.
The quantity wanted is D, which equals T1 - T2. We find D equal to 0.030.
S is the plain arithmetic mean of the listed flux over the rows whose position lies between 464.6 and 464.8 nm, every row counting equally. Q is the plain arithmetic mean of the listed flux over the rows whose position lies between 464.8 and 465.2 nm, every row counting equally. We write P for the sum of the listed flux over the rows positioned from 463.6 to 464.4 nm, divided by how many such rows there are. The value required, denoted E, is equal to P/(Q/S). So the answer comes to 2.28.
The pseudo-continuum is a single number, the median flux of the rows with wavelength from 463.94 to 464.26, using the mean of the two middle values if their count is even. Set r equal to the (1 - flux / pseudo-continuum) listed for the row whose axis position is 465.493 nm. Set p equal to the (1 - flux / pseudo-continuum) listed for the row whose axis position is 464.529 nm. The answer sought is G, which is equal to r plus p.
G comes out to -0.027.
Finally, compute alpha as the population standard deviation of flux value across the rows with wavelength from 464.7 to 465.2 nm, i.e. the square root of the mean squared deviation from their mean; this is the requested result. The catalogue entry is 0.0117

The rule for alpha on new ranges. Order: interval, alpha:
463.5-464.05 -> 0.0141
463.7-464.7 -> 0.0115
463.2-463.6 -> 0.0148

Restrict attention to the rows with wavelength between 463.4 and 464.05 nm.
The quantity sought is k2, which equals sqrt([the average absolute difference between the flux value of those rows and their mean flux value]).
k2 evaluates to 0.108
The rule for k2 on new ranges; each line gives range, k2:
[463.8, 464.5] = 0.082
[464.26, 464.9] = 0.082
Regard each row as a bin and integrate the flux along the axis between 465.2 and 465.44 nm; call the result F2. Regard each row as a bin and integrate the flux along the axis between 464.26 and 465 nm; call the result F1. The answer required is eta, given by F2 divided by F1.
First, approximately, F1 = 1.67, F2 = 0.54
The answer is 0.3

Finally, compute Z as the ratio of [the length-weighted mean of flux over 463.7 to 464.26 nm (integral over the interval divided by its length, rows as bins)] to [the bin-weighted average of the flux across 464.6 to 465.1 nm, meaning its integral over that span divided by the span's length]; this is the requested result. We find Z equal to 1.00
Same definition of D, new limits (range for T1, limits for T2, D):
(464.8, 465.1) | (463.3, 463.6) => -0.040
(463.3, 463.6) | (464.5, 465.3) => 0.020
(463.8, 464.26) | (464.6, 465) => -0.010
